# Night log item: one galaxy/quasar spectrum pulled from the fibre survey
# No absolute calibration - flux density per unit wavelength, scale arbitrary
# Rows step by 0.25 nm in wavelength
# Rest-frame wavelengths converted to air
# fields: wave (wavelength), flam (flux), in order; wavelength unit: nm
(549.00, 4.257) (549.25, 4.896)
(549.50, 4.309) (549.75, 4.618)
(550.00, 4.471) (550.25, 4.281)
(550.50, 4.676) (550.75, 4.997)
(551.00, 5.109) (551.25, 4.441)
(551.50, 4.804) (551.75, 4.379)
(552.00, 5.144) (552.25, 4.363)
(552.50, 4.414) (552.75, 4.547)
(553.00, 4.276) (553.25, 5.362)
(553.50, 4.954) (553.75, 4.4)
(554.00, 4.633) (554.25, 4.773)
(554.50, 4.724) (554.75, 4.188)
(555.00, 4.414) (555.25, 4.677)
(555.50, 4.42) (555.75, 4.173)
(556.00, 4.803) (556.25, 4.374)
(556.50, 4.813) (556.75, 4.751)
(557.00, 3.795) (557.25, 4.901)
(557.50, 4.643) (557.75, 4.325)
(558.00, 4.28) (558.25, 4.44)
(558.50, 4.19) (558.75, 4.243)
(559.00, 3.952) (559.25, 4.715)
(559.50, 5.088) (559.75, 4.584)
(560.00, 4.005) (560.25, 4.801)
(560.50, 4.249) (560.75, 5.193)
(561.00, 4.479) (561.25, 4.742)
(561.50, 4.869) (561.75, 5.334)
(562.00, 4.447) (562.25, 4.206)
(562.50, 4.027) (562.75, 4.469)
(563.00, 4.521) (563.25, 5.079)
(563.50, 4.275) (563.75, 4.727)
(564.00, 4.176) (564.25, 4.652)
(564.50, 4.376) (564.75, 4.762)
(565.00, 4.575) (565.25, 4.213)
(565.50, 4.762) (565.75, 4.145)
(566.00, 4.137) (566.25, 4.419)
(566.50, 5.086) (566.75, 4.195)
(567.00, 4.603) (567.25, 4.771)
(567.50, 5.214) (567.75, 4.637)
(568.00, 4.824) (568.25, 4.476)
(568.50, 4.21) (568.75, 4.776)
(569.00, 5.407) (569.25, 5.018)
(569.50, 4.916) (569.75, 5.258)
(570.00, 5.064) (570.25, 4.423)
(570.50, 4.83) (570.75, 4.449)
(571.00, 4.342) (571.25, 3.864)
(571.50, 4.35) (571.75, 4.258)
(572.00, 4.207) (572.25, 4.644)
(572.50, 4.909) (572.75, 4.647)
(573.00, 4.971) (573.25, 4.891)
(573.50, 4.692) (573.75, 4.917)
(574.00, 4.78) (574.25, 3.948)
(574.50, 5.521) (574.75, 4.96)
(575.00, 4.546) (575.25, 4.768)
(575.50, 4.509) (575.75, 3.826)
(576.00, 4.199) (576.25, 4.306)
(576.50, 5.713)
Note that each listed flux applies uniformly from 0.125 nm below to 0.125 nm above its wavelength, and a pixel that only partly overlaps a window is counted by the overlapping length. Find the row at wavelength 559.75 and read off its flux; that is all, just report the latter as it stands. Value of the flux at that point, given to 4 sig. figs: 4.584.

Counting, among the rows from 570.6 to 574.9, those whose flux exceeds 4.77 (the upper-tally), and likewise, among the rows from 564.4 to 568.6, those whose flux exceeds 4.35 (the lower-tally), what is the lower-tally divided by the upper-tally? 1.7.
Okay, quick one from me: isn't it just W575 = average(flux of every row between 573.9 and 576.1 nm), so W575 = 4.56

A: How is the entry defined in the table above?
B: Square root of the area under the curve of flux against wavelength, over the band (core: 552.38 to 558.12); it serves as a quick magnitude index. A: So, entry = 5.11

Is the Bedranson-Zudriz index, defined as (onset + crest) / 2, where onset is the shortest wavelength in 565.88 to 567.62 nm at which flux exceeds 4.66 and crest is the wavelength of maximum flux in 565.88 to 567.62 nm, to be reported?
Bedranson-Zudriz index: 567.00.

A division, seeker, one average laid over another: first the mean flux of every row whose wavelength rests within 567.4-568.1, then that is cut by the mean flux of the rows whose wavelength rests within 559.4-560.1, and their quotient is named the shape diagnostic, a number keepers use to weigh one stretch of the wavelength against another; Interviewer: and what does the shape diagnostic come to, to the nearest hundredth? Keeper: 1.07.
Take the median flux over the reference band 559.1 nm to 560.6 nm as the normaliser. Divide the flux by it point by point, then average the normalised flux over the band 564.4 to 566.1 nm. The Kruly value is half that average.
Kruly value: 0.476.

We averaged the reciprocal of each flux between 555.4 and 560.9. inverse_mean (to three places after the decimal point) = 0.224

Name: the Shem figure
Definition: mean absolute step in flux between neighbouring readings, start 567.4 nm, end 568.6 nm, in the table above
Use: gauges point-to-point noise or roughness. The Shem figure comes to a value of 0.34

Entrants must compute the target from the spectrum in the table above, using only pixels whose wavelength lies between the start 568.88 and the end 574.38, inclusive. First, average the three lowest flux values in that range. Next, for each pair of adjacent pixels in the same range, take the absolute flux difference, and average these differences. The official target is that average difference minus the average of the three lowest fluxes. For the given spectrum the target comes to -3.70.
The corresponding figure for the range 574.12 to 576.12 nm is -3.41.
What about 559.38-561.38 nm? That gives -3.62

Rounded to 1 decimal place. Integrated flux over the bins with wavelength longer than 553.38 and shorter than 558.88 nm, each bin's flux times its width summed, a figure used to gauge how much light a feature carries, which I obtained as 24.7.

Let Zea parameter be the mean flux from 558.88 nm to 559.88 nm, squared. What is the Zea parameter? 21.0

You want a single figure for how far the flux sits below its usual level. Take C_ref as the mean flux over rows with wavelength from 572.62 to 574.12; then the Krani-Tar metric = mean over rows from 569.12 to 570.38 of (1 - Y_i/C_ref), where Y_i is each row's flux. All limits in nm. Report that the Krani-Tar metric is -0.025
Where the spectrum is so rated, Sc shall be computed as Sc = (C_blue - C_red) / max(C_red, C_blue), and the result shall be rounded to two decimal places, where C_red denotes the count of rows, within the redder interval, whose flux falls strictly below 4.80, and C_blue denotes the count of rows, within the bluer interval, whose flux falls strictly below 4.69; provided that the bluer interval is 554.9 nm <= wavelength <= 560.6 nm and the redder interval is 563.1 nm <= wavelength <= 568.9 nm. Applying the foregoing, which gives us -0.16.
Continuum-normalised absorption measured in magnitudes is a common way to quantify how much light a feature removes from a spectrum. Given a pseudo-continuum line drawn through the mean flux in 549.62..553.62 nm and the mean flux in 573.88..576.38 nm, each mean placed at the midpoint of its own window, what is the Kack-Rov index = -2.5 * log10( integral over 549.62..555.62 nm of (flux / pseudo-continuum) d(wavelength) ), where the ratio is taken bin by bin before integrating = -1.935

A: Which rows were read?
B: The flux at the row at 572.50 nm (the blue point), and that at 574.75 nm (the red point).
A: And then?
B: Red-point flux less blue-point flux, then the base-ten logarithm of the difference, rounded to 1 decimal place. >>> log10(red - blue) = -1.3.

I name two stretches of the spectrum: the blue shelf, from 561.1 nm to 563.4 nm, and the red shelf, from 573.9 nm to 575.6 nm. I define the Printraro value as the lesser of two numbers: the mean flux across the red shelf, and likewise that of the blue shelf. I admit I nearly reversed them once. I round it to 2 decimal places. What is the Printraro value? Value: 4.63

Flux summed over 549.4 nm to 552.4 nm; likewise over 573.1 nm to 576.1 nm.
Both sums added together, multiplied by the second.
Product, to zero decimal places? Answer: 6175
